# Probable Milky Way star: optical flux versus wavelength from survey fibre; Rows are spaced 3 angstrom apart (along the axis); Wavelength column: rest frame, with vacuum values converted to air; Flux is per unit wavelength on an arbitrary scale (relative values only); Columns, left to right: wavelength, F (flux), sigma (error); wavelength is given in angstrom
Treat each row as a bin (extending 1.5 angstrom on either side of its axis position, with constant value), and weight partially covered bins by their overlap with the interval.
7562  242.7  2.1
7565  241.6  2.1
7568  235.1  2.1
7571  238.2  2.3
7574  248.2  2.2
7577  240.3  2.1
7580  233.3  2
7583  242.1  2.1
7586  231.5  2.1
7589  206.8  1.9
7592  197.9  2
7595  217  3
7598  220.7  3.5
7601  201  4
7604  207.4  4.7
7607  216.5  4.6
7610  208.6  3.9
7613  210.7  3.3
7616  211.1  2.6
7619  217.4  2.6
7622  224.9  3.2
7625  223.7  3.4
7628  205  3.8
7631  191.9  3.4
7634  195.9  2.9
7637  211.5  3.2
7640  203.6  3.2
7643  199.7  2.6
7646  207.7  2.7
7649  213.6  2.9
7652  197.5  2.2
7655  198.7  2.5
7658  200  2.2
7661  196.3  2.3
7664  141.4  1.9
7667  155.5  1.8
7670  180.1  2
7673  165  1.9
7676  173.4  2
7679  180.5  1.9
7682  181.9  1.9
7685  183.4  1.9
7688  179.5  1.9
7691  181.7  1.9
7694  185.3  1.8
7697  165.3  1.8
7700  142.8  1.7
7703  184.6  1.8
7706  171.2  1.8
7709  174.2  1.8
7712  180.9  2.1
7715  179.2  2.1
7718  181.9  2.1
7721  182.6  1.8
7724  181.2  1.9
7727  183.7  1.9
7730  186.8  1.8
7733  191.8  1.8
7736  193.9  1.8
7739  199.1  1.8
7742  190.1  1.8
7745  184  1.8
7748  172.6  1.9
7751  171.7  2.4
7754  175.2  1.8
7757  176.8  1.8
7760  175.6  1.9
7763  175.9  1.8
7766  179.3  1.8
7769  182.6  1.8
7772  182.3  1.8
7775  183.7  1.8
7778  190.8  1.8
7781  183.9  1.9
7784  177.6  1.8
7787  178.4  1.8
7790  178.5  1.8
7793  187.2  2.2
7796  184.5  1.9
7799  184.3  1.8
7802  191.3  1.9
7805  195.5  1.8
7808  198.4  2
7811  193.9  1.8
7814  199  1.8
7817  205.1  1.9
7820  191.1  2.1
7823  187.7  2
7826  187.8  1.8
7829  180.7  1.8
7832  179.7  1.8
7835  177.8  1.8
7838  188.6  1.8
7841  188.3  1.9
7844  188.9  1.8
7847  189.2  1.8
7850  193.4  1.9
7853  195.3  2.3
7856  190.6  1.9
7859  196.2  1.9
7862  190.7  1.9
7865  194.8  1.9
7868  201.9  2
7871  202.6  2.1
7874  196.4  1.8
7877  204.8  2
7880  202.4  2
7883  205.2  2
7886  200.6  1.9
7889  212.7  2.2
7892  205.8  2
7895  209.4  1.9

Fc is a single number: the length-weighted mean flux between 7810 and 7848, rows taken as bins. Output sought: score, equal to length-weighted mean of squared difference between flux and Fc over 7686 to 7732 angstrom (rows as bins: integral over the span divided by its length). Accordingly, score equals 245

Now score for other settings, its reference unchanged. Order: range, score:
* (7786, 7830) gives 57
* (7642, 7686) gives 397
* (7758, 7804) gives 67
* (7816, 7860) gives 42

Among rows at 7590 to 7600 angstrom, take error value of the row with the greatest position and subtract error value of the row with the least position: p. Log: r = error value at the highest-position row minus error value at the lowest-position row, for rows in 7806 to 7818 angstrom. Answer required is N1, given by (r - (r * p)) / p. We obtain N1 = 0.03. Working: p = 1.5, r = -0.10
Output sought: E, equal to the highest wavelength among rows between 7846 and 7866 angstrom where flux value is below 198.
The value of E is 7865 angstrom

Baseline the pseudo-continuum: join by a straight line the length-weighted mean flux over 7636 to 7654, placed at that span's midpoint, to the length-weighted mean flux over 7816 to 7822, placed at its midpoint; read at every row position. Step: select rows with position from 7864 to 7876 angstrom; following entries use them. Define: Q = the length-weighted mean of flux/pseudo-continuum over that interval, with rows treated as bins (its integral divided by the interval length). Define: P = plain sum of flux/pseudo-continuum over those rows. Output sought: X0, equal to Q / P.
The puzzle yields 0.251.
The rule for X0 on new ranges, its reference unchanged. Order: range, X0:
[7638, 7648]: 0.335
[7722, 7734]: 0.249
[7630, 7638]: 0.333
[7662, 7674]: 0.252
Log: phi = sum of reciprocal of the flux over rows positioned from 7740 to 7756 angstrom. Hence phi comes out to 0.028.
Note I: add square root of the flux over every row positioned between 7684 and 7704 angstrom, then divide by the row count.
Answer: 13.2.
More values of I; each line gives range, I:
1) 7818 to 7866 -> 13.7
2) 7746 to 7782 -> 13.4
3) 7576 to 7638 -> 14.7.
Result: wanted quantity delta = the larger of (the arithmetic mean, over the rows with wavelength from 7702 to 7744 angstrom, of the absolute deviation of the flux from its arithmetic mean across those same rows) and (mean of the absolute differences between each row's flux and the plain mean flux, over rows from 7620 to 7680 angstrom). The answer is 17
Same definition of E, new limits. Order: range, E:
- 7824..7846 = 7844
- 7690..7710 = 7709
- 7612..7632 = 7631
